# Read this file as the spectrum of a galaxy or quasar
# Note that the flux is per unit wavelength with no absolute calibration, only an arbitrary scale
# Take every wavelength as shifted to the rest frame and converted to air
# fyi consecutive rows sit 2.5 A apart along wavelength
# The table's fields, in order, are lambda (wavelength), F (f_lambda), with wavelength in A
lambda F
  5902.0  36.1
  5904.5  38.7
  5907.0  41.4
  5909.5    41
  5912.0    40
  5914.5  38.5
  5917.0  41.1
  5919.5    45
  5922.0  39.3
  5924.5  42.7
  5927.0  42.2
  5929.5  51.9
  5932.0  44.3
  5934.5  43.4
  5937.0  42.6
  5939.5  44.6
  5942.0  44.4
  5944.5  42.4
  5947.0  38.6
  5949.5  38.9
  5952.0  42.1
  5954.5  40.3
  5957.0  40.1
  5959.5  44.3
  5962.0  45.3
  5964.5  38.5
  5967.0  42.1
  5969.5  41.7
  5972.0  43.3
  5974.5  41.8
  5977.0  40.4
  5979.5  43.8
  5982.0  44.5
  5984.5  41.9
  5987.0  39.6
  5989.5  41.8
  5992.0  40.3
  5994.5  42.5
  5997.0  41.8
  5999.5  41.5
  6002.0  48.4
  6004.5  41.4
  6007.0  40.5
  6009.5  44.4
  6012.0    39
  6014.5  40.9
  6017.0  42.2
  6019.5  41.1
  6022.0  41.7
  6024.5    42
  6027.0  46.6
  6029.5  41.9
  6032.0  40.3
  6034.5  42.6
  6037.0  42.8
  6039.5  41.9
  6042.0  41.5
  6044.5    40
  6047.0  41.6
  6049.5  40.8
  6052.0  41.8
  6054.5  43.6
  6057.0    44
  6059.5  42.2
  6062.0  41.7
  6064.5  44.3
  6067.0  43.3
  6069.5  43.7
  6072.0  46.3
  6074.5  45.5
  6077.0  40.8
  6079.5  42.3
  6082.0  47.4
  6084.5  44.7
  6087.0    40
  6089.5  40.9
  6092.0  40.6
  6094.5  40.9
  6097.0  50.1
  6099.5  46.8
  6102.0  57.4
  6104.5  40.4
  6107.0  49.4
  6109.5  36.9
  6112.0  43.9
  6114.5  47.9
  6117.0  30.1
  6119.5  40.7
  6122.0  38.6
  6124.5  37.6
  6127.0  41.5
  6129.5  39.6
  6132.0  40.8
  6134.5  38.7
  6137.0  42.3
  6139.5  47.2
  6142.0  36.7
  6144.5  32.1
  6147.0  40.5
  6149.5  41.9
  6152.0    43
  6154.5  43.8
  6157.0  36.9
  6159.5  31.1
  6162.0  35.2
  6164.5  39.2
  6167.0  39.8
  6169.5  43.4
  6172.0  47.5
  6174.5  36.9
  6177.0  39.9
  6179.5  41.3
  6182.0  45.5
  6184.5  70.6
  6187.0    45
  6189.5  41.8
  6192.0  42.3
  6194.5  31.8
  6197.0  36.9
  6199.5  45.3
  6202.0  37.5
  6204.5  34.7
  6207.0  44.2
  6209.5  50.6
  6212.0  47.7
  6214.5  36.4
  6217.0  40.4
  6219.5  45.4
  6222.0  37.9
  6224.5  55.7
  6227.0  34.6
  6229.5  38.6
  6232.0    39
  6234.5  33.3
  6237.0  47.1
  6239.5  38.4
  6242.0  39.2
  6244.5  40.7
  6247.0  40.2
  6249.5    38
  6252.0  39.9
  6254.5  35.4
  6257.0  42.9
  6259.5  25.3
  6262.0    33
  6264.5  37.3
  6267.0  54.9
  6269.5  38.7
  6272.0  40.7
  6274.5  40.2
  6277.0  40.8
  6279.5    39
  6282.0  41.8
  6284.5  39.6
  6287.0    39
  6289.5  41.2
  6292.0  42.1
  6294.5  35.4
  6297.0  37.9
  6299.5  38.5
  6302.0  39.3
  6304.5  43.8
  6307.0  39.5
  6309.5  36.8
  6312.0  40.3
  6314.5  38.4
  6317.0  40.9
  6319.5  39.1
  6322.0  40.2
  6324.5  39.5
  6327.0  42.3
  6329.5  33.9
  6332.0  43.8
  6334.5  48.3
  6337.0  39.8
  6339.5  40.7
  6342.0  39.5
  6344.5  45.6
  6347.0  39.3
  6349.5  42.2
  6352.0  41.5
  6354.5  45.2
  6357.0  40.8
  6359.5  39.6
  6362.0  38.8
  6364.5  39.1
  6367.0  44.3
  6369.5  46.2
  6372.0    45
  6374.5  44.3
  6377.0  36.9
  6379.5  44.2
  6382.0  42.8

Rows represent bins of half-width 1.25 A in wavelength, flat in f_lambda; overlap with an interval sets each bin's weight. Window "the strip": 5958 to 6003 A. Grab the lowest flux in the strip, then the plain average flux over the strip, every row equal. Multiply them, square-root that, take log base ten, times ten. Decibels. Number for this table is 16.1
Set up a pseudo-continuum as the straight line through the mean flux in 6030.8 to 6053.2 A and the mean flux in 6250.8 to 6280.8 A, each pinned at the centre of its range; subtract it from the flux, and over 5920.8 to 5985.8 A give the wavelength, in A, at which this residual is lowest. 5947.0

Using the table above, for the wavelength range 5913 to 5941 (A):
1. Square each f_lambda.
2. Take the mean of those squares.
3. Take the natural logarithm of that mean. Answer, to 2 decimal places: 7.54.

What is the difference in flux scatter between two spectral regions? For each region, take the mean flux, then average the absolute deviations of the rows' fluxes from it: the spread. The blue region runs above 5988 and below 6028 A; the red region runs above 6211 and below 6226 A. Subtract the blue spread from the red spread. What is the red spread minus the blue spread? 4.1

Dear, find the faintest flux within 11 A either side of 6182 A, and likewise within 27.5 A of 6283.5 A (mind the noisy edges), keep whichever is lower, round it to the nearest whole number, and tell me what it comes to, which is 25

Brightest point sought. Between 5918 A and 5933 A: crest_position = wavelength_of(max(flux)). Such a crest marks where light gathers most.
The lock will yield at 5929.5 A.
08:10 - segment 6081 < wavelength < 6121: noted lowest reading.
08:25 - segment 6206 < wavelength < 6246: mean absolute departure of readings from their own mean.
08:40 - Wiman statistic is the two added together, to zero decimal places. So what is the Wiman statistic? 35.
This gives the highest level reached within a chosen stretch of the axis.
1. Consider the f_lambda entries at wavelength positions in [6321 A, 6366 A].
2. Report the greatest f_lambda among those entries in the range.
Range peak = 48.3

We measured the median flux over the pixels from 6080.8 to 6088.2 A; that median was 45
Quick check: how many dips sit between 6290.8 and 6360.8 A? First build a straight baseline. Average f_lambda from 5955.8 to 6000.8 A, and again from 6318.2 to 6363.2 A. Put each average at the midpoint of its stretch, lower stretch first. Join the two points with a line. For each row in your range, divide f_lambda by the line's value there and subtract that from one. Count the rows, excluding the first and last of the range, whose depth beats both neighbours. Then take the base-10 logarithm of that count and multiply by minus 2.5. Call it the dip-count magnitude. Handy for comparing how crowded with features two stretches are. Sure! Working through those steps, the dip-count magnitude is -2.5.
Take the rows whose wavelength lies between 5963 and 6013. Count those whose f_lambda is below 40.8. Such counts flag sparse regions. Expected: 6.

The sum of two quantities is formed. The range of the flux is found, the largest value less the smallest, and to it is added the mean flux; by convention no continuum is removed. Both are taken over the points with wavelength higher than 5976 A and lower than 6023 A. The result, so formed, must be 51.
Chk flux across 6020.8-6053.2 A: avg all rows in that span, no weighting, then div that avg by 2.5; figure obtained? 16.8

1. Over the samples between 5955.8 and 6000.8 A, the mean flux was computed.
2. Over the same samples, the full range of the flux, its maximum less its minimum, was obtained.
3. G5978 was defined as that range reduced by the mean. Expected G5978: -35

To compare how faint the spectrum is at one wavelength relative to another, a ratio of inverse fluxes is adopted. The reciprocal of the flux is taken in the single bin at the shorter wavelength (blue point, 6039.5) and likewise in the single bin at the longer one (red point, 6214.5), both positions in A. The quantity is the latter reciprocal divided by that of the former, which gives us 1.15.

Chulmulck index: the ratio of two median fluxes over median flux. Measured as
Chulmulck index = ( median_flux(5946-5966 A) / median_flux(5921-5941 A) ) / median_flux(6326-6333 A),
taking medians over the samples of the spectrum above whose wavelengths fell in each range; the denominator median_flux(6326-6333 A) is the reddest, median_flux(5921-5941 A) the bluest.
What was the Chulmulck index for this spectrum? 0.0221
